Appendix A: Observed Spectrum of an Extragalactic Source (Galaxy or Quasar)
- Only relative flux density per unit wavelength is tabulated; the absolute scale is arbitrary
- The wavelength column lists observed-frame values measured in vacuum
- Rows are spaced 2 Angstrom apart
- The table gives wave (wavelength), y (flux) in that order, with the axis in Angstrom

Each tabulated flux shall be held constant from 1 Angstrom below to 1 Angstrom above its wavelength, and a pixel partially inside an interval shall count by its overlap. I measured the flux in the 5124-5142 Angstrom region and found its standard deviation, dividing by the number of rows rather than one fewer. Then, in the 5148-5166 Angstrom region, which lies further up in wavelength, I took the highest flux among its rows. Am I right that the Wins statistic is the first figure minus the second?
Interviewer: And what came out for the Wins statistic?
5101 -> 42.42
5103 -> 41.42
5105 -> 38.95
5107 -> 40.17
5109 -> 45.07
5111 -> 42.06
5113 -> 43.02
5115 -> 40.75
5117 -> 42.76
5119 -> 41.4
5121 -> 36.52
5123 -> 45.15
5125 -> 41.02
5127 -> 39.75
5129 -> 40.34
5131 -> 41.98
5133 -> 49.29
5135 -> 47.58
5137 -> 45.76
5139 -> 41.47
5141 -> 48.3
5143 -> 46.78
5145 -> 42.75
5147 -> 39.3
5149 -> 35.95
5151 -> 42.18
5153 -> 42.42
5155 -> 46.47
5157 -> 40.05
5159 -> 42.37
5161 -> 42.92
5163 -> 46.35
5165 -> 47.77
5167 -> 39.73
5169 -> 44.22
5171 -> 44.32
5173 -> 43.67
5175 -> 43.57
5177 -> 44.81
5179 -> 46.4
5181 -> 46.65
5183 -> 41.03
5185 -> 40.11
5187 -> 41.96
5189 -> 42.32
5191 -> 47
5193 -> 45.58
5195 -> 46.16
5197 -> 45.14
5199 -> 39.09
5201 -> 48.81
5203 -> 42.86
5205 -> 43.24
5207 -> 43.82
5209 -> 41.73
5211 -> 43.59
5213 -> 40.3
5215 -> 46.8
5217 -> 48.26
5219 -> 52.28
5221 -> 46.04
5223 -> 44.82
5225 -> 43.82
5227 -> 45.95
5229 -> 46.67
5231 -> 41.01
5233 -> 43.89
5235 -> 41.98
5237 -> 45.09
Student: -44.2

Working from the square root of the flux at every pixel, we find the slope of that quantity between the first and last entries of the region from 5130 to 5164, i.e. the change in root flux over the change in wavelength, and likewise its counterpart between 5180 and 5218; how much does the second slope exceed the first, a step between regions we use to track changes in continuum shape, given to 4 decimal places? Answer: -0.0070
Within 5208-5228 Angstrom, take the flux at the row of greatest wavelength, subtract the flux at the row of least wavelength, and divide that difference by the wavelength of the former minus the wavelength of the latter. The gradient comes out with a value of 0.23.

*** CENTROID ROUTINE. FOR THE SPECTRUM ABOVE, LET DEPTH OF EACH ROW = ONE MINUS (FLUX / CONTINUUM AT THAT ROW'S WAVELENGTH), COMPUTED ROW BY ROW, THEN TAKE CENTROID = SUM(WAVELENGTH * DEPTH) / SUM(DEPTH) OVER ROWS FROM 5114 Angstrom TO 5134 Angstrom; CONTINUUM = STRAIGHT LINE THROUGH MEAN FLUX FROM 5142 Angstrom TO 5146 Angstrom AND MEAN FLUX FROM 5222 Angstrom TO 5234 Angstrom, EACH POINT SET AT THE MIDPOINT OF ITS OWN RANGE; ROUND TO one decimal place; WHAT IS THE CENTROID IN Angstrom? 5121.5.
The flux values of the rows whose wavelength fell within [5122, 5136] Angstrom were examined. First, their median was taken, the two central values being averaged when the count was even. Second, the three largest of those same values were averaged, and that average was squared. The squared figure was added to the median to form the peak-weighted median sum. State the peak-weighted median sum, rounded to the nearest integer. 2283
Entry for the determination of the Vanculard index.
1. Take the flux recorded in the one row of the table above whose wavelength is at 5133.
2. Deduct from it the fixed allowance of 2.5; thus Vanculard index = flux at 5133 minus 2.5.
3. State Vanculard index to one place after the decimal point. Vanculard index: 46.8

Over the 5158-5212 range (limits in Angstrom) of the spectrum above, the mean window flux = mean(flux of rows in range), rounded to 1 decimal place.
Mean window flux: 43.9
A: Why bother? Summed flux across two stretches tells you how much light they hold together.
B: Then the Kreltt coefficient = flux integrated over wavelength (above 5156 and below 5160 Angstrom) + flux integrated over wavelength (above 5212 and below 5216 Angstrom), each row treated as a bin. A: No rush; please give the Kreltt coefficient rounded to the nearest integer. 339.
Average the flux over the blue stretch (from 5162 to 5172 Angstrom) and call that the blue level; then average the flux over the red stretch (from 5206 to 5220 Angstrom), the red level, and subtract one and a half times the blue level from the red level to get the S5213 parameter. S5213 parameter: -21.5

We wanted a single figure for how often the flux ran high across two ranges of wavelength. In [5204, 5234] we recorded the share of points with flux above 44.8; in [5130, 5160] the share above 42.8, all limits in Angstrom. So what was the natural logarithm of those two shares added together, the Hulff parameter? -0.14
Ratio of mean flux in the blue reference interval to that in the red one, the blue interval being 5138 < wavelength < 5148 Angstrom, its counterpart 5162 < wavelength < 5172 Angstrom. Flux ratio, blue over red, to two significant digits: 0.98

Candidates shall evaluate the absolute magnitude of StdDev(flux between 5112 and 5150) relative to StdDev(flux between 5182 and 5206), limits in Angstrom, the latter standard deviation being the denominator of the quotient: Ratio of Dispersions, 1.3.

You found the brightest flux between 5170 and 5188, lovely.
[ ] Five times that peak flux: 233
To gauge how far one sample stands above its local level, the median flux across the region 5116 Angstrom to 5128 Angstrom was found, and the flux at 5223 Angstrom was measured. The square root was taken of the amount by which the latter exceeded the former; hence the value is 1.9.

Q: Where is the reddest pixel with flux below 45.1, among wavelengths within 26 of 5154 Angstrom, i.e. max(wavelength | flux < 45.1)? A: 5177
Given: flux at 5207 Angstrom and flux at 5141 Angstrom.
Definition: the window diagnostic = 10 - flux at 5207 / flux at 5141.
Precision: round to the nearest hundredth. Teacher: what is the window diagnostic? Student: 9.09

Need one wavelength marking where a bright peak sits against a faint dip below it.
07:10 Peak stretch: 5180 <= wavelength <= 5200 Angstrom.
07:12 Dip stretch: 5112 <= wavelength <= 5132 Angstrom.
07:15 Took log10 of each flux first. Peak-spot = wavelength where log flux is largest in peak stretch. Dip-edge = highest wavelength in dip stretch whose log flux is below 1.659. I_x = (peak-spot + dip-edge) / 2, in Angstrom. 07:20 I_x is 5161 Angstrom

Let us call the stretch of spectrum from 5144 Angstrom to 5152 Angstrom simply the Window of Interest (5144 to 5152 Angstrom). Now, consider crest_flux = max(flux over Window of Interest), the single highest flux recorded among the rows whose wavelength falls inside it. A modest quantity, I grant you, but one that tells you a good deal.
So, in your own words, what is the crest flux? 42.75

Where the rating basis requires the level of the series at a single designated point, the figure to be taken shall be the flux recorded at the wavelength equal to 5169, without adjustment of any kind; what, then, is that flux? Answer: 44.22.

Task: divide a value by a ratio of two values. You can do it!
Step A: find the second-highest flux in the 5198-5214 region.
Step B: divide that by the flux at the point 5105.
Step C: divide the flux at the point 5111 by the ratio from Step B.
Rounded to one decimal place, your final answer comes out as 37.4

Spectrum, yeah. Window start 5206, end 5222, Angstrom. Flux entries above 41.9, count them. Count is 6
